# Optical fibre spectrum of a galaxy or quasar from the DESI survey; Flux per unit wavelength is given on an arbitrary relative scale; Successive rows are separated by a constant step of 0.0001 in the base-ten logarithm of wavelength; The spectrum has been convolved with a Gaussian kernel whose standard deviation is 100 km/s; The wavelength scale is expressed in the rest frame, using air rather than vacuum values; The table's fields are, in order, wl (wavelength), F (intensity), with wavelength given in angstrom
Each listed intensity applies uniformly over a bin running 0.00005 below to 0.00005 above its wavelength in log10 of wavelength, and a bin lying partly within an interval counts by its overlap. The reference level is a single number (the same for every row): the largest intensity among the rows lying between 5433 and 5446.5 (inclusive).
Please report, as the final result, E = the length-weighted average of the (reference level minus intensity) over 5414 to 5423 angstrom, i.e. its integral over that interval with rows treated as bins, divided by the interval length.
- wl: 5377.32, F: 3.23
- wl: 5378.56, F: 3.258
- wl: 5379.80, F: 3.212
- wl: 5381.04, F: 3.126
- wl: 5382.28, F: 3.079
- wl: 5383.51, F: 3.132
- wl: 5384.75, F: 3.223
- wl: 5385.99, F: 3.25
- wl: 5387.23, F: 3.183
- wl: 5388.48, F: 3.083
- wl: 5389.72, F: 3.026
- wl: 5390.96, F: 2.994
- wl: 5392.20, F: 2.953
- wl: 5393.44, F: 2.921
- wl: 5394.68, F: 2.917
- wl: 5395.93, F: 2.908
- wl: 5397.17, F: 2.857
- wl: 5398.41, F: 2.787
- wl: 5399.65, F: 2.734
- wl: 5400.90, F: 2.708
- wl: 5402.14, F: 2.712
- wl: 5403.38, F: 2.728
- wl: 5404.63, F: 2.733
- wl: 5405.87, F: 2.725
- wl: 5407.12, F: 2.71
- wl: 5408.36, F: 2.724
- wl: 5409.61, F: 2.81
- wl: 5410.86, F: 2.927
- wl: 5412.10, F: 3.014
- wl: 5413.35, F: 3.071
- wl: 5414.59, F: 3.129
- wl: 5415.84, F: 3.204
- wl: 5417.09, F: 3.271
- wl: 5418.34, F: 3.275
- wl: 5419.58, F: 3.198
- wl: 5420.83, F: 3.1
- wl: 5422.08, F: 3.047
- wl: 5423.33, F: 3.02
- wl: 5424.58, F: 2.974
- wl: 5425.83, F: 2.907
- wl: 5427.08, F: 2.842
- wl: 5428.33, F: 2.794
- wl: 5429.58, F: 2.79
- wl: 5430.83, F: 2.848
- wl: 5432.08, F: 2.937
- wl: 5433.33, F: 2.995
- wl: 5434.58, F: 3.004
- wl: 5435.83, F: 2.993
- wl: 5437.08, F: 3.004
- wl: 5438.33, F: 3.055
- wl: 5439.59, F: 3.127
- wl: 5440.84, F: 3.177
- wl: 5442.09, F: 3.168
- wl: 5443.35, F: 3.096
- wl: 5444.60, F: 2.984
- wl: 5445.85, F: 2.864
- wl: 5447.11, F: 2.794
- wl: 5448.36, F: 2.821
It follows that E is 0.01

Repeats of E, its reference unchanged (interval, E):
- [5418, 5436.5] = 0.20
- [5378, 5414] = 0.23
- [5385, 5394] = 0.11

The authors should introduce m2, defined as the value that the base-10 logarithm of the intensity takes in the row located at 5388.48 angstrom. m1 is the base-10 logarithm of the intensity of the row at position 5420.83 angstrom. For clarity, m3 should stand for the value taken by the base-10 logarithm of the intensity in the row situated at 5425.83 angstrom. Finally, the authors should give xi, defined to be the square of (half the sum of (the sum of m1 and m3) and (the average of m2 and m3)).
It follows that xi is 0.51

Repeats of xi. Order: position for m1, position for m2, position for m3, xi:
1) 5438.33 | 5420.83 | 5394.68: 0.51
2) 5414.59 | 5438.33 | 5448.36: 0.50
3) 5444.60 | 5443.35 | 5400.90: 0.47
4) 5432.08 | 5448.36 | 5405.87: 0.45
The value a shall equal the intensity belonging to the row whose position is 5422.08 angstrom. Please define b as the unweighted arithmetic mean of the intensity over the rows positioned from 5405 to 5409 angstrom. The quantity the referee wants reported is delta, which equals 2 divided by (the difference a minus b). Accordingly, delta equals 6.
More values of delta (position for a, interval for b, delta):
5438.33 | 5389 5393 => 31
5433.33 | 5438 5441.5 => -16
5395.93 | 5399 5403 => 11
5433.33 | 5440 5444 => -13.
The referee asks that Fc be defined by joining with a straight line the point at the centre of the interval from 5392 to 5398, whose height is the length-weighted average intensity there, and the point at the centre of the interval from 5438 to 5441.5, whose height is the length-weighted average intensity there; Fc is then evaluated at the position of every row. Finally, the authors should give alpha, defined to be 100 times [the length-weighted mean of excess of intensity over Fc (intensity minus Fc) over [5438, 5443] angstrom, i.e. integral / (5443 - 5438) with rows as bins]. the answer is 1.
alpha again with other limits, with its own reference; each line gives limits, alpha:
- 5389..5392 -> 12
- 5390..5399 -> 1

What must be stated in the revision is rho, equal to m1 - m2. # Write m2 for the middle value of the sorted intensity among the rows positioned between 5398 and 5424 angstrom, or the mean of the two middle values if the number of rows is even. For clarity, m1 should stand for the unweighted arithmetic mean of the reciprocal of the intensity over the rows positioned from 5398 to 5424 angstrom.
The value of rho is -2.585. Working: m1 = 0.3424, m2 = 2.93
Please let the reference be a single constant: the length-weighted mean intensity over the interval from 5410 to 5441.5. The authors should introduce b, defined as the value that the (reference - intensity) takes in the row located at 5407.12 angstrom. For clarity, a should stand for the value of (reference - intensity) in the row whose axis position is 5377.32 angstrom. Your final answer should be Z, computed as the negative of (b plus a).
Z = -0.11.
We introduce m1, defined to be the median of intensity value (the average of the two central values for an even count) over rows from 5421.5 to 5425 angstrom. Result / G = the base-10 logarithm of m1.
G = 0.480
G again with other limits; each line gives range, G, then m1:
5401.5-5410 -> 0.435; 2.7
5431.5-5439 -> 0.477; 3.0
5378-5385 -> 0.501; 3.2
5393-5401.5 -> 0.456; 2.9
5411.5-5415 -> 0.487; 3.1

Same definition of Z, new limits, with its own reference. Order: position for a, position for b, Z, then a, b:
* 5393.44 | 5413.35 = -0.06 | 0.11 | -0.04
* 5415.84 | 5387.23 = 0.33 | -0.18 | -0.16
